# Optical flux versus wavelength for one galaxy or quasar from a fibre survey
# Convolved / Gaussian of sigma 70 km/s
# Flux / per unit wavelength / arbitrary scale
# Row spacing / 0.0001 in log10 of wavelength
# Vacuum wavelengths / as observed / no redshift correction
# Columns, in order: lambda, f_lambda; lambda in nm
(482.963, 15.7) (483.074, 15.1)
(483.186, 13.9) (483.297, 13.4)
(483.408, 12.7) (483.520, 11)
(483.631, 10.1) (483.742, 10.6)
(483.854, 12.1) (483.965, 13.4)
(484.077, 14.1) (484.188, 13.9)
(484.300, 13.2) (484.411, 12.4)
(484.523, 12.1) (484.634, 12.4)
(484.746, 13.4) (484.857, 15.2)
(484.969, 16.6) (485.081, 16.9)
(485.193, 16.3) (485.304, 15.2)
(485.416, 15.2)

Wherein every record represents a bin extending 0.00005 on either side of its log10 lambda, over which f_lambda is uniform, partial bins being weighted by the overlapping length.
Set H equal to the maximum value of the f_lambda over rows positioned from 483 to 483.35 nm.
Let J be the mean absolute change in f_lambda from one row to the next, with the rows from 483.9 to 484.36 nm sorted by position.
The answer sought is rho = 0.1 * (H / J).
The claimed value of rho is 2.8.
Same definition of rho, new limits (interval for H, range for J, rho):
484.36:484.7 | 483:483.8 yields 1.4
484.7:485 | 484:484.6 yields 3.3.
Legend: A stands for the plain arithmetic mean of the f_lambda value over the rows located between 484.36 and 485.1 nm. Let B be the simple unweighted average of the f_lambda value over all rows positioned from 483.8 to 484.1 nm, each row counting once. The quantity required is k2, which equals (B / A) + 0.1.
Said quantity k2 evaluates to 1.03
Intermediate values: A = 14.1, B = 13.2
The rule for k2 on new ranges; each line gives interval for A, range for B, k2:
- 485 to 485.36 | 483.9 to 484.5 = 0.93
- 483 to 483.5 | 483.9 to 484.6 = 1.06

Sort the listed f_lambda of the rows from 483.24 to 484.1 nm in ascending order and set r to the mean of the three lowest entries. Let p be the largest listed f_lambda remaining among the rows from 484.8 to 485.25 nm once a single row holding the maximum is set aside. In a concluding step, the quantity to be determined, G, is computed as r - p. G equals -6.0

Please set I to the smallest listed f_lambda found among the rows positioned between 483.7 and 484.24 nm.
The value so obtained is 10.6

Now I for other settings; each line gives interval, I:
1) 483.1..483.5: 12.7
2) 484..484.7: 12.1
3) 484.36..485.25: 12.1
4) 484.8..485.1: 15.2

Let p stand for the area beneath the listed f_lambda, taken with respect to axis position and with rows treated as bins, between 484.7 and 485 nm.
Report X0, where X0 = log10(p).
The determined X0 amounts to 0.65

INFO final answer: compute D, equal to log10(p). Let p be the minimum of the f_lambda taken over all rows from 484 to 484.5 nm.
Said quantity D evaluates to 1.09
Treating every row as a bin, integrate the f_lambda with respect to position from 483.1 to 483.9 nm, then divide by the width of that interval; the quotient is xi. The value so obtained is 12.1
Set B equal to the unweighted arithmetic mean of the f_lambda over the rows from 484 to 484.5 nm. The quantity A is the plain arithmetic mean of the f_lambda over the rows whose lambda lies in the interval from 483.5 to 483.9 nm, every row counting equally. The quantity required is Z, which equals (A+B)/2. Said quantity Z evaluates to 12.2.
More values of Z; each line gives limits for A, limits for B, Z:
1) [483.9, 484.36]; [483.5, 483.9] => 12.3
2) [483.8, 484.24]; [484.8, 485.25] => 14.8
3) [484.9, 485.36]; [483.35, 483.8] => 13.7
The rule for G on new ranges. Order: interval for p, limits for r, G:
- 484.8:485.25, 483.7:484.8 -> -5.0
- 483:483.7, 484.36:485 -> -1.6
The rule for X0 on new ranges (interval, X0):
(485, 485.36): 0.76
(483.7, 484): 0.56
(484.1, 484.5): 0.72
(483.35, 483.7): 0.60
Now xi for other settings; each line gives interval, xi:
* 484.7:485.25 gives 15.7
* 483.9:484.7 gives 13.1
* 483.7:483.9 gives 11.3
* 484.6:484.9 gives 13.7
